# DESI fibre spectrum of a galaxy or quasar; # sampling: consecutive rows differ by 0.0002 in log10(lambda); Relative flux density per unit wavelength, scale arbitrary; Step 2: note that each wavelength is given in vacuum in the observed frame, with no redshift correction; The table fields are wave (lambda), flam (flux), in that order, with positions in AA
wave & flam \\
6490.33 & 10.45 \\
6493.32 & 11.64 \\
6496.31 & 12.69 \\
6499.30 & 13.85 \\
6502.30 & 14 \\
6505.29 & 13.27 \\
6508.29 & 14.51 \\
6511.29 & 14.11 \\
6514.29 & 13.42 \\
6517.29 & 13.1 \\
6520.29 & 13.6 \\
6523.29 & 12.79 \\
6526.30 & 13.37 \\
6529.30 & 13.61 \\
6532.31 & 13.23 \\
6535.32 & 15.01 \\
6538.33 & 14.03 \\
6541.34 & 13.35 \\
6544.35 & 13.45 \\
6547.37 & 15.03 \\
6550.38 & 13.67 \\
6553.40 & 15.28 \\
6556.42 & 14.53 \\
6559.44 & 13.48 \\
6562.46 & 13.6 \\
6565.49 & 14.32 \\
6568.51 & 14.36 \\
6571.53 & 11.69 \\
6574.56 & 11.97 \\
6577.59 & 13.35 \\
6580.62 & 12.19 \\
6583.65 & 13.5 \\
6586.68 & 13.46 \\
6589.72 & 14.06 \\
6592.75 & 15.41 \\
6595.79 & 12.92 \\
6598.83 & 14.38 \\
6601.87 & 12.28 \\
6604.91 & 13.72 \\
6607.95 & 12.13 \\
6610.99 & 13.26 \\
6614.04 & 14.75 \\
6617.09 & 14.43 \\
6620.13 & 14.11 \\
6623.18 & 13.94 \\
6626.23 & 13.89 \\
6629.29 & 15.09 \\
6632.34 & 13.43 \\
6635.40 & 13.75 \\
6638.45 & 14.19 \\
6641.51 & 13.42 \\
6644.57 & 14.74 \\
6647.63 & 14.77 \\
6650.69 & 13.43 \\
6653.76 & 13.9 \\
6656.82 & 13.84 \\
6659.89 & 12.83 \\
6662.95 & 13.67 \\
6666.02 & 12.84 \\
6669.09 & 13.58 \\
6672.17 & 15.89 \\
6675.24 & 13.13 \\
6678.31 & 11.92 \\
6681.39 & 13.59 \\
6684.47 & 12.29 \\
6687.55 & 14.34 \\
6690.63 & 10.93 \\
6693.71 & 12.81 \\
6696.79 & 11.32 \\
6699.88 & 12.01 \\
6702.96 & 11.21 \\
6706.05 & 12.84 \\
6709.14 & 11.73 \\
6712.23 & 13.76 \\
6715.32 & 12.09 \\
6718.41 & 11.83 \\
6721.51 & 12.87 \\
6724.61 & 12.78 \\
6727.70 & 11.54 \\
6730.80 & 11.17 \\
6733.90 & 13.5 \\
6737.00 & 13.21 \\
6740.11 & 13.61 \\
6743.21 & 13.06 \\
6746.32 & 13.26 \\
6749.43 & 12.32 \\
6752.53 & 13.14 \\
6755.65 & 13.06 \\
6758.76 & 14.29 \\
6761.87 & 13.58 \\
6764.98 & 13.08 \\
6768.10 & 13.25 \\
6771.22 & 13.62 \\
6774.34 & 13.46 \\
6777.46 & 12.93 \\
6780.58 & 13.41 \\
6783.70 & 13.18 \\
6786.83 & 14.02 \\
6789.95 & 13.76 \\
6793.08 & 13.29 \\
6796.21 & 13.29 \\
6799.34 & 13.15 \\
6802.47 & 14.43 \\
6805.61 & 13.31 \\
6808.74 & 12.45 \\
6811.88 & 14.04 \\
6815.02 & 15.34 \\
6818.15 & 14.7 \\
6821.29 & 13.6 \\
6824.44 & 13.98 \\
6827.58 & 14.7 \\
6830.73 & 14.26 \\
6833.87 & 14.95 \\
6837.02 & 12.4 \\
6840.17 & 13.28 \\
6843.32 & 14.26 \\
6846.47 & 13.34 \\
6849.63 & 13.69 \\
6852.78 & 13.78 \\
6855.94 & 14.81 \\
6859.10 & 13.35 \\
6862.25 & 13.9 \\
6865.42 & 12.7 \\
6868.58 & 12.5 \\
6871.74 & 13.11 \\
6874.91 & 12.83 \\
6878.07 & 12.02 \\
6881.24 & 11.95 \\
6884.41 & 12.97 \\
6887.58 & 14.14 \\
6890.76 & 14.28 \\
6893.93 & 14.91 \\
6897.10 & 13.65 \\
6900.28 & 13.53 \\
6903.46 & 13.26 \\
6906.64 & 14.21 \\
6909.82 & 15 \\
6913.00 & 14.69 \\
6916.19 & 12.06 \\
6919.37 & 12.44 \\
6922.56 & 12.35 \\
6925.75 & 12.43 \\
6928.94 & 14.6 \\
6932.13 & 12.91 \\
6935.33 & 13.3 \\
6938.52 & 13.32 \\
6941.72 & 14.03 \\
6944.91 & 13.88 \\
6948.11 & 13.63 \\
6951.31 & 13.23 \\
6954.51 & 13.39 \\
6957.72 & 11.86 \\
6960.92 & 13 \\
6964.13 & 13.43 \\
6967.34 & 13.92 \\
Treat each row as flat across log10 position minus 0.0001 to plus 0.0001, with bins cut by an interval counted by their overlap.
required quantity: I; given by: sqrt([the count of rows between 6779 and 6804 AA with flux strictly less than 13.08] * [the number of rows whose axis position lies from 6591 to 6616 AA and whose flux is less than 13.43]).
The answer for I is 0.00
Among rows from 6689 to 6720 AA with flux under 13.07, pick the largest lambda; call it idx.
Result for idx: 6718.41 AA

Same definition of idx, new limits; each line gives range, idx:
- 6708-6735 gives 6730.80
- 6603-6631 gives 6607.95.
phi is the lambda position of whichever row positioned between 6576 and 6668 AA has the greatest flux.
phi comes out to 6592.75 AA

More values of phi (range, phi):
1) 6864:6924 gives 6909.82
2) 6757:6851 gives 6815.02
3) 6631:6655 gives 6647.63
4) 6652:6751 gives 6672.17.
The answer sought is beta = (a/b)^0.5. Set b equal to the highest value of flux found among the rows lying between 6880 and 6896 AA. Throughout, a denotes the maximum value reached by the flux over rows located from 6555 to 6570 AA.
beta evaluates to 0.99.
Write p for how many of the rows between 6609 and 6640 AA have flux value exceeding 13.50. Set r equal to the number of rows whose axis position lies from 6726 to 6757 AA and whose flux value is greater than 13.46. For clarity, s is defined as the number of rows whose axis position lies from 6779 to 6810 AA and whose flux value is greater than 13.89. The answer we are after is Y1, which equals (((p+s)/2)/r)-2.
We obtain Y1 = 0.50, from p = 8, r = 2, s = 2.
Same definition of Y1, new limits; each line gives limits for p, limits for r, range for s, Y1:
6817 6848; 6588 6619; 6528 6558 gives -1.00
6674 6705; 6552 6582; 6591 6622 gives -1.42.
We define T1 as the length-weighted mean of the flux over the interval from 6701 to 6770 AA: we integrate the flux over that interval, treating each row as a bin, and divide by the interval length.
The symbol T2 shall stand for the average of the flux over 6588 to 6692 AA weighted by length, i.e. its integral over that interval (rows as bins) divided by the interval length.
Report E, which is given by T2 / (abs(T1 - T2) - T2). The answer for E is -1.07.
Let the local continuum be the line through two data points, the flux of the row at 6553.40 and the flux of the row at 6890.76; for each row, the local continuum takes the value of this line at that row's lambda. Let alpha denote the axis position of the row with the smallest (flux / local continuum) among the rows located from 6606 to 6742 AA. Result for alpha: 6690.63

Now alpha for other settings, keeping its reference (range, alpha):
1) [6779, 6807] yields 6783.70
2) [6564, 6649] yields 6571.53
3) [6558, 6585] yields 6571.53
